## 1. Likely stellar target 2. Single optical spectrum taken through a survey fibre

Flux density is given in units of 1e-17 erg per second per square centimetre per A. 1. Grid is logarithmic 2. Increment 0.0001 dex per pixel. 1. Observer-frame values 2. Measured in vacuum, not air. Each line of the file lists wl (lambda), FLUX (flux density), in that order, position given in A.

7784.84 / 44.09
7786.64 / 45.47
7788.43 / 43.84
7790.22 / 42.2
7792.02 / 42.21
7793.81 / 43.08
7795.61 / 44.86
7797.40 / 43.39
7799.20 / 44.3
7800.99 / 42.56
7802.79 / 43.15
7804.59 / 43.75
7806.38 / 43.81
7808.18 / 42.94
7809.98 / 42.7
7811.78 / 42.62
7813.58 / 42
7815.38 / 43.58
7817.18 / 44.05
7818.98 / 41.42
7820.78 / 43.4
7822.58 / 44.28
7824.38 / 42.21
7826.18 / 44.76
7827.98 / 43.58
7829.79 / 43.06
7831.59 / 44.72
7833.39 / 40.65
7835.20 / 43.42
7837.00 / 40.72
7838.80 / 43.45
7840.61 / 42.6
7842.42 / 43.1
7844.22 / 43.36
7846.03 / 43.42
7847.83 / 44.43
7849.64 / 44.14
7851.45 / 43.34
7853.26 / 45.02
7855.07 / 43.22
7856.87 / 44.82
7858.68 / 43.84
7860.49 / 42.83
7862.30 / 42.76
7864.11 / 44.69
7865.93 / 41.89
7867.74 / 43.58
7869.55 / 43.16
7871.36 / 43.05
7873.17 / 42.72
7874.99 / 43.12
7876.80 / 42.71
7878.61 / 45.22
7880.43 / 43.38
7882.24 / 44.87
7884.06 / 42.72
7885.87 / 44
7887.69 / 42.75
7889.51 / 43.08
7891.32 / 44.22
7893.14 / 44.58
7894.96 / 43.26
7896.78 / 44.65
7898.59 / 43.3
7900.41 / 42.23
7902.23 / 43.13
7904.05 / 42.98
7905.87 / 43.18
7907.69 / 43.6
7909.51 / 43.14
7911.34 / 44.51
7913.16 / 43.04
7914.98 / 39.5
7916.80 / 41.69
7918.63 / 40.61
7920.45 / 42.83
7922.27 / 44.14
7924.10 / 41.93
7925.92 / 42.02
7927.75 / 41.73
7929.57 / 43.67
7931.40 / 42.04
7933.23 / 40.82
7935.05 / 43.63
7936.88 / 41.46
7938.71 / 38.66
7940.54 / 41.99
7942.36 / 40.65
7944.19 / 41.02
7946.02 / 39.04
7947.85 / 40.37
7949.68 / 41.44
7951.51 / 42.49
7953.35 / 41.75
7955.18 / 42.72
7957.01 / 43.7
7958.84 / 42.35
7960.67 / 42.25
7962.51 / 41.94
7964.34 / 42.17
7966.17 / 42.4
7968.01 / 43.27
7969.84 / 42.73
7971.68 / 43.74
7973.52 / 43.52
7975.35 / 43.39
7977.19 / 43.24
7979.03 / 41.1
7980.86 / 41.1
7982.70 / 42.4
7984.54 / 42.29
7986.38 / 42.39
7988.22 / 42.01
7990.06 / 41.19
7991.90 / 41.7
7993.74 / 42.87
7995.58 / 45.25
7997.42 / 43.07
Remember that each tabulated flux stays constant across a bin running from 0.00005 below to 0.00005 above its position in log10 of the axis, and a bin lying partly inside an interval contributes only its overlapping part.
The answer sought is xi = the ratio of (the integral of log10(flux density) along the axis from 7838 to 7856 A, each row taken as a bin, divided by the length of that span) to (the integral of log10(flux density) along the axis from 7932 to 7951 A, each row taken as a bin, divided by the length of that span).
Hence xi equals 1.02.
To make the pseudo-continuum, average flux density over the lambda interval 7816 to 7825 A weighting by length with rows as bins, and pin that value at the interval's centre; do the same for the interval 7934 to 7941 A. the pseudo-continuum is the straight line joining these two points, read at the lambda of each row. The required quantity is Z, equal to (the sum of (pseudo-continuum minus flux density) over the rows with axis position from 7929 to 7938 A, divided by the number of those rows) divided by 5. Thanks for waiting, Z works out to -0.2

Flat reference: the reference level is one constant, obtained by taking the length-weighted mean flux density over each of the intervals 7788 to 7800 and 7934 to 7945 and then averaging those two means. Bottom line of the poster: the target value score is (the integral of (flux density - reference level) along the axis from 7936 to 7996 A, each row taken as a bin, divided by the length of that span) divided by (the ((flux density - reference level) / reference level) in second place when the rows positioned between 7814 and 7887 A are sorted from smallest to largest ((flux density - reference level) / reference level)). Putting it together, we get 7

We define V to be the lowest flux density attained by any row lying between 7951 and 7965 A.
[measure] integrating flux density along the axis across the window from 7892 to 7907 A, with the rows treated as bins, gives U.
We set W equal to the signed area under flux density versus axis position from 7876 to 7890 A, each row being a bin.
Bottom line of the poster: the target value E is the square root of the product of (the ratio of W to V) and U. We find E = 97.6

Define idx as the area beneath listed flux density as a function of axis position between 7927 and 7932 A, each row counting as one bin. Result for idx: 213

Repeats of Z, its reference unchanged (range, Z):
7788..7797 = 0.1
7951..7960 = -0.3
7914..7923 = 0.0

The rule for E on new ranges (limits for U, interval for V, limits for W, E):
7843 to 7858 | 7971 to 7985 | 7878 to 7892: 99.1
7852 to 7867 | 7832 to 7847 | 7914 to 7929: 100.5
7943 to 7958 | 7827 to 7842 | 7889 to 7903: 96.7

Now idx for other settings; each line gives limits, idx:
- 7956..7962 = 256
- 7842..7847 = 217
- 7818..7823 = 215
